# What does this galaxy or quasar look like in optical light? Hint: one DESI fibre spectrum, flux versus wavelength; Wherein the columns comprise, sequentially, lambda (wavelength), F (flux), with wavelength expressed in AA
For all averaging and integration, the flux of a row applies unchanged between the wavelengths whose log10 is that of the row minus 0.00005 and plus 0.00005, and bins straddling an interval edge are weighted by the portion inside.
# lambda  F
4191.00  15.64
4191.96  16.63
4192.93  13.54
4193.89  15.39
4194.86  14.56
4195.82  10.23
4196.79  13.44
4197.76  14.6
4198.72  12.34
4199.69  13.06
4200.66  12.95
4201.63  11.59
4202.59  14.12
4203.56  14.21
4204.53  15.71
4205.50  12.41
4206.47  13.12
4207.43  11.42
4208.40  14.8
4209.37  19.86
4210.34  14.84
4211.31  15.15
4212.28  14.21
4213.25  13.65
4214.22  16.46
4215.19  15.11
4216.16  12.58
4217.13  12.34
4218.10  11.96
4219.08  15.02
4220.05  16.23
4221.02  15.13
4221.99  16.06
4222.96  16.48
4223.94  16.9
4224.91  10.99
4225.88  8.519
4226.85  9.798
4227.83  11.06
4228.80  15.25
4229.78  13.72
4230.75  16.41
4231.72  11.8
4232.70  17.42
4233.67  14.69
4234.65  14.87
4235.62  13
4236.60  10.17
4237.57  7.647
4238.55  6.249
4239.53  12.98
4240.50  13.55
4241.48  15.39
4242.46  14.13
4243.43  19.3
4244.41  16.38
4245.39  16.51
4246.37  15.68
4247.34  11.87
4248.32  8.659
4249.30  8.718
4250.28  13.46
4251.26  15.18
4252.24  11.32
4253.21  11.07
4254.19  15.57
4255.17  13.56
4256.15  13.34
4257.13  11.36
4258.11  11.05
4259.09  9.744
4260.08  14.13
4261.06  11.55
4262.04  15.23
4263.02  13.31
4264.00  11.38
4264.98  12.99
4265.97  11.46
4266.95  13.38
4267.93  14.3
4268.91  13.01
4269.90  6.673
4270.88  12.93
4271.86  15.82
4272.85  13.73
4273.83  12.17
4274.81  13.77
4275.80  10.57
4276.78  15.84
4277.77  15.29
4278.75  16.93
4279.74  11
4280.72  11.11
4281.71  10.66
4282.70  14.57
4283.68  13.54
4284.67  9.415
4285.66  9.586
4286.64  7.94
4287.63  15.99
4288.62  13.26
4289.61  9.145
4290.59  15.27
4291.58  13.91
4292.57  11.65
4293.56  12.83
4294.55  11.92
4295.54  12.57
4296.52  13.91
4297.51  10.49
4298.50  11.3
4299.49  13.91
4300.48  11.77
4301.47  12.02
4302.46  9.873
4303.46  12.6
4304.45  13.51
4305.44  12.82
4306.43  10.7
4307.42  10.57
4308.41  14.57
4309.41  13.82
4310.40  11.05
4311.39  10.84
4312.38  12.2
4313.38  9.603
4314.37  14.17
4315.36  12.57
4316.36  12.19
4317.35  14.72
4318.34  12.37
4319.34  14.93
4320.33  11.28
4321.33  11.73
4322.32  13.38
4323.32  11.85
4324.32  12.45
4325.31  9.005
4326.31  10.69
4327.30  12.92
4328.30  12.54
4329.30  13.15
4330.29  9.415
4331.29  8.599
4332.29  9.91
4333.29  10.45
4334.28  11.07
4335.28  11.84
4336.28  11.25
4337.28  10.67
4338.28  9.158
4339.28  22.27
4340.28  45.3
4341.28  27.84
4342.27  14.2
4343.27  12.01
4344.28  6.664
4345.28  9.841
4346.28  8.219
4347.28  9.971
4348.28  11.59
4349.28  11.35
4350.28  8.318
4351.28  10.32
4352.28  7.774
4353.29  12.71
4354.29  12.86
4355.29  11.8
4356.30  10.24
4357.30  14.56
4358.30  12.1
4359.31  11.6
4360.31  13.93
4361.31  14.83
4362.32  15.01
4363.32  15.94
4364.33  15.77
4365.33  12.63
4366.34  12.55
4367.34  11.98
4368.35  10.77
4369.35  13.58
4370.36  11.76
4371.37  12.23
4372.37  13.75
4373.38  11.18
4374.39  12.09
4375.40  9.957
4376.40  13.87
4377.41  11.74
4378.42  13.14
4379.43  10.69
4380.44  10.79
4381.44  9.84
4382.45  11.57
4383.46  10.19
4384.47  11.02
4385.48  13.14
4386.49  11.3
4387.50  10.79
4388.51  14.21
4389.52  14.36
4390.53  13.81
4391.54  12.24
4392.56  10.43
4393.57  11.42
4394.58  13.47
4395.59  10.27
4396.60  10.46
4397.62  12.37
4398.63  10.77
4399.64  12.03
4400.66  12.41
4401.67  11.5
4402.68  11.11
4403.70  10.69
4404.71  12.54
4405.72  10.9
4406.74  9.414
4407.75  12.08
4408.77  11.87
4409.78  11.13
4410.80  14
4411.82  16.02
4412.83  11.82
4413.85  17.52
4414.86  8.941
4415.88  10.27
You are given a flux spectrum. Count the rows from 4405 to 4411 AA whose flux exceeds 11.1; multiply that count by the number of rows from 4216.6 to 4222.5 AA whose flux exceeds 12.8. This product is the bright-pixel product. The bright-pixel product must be 16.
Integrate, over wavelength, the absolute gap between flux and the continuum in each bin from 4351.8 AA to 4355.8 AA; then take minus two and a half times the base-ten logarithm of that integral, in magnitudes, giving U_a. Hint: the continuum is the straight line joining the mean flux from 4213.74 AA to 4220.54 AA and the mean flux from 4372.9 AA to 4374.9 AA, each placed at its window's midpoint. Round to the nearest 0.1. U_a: -1.9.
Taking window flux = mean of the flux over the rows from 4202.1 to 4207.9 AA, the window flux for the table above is 13.5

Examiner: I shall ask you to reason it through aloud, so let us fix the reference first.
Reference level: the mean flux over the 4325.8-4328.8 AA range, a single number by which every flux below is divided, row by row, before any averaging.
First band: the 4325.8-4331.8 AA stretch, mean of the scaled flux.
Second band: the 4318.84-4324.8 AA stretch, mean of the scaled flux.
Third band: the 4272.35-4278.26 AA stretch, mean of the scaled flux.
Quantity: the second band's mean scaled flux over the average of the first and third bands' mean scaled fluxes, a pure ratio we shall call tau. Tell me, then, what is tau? 1.017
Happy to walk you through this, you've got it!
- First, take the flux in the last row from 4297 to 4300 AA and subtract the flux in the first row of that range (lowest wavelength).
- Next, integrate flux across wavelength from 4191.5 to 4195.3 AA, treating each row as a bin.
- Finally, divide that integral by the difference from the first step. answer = 17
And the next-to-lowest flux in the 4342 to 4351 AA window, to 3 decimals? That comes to 8.219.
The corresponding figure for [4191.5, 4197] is 13.440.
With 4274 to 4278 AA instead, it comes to 13.770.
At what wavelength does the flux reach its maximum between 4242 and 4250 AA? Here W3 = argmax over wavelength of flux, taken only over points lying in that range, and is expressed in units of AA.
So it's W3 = 4243.43 AA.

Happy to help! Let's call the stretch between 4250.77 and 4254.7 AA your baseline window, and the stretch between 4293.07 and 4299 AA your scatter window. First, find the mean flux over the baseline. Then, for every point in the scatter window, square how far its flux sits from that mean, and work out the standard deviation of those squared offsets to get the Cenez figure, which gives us 3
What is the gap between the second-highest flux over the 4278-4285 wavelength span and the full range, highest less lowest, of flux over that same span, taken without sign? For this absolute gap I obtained 7.1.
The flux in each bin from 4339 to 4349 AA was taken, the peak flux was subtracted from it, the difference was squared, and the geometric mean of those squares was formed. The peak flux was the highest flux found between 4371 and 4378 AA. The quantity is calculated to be 20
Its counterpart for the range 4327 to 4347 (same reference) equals 11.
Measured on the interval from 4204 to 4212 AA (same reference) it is 2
